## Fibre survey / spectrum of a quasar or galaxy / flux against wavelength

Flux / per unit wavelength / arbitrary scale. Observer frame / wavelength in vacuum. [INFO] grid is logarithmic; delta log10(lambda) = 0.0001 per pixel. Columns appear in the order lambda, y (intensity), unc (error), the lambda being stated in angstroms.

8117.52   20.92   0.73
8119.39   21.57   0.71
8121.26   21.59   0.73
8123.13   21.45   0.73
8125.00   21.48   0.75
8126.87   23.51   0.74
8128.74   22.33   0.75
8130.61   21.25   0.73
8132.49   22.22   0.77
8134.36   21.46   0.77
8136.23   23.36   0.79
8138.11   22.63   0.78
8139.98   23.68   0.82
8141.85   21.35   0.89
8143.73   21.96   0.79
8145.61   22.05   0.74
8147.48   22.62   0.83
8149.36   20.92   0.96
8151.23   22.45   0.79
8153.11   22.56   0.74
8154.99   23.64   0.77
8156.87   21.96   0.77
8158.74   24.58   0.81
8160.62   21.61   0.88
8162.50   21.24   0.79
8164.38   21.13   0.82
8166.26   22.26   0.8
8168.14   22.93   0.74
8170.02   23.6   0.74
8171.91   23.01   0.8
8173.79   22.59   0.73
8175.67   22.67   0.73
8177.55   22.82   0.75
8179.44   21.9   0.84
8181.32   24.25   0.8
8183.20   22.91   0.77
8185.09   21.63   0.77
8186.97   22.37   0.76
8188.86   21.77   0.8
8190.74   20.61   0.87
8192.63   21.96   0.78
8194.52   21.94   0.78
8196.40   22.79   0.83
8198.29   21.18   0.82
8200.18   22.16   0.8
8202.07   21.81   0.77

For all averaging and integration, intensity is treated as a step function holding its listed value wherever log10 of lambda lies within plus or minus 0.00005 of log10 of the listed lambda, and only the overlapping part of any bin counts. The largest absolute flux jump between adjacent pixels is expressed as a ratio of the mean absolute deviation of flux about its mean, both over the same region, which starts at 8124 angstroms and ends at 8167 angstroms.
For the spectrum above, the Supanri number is 4.0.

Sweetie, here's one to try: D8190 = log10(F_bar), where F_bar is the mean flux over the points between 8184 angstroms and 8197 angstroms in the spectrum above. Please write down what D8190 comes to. 1.34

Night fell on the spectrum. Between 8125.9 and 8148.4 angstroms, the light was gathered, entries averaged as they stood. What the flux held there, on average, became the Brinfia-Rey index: 22.4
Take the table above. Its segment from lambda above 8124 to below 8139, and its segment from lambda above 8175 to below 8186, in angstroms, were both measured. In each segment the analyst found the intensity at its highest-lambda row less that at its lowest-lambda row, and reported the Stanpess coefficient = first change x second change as -1.2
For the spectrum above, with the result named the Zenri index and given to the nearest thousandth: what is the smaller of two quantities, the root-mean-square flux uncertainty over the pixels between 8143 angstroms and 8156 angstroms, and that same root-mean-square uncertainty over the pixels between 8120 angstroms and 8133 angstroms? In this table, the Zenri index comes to 0.743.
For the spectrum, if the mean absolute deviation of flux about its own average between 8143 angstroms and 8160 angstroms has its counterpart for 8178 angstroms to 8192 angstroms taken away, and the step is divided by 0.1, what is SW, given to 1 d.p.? -1.0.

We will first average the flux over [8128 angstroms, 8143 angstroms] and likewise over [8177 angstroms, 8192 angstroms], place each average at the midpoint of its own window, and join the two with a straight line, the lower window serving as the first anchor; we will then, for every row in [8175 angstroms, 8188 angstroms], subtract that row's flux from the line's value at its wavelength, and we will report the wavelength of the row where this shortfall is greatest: 8185.09 angstroms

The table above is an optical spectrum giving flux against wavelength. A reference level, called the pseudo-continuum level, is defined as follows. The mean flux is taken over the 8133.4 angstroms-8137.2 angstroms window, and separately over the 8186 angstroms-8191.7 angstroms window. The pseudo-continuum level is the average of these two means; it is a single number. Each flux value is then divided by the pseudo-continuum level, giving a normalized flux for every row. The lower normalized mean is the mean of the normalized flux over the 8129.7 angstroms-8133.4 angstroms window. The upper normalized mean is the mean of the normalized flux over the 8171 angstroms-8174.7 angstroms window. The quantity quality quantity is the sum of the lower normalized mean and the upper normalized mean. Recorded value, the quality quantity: 2.02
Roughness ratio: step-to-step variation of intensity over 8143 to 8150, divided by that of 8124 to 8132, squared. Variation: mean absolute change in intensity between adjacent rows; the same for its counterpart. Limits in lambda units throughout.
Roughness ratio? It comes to 0.30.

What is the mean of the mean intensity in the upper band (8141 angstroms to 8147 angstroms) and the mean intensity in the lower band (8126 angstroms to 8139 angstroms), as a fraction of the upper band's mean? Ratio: 1.01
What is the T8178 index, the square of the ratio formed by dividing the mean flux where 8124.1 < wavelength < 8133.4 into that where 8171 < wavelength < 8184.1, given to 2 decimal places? 1.07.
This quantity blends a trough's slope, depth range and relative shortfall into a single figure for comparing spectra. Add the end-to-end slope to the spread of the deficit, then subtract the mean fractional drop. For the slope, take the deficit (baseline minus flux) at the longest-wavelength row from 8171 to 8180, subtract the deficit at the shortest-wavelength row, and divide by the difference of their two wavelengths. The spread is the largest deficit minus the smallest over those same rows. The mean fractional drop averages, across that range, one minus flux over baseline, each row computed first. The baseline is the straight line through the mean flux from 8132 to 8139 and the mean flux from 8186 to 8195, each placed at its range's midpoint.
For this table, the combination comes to 1.2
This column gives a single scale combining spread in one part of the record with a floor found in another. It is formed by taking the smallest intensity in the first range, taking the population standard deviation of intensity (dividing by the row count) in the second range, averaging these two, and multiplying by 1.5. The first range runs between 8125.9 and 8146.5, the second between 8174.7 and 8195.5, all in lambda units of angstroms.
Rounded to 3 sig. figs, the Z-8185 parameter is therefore 16.6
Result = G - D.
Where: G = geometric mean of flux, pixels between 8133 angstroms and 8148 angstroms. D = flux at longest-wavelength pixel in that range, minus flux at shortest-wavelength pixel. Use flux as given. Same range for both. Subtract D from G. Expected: 21.2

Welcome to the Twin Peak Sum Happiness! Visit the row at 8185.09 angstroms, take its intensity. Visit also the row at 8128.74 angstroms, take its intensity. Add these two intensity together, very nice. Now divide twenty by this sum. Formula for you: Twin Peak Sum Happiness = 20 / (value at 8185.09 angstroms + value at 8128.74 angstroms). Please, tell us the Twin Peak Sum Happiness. 0.455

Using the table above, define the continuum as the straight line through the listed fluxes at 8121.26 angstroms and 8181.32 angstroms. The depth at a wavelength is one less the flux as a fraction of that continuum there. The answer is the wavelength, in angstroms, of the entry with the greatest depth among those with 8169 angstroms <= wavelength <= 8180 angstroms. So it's 8179.44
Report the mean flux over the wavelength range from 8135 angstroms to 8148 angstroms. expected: 22.5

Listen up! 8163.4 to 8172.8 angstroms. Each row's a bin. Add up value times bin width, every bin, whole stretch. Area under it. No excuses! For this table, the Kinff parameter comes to 212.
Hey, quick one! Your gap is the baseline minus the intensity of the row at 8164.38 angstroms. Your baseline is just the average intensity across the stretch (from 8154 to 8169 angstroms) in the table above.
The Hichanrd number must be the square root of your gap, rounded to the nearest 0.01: 1.14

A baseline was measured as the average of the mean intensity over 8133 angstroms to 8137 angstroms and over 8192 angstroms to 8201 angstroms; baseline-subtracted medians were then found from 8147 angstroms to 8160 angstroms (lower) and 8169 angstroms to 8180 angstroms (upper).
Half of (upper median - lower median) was 0.1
